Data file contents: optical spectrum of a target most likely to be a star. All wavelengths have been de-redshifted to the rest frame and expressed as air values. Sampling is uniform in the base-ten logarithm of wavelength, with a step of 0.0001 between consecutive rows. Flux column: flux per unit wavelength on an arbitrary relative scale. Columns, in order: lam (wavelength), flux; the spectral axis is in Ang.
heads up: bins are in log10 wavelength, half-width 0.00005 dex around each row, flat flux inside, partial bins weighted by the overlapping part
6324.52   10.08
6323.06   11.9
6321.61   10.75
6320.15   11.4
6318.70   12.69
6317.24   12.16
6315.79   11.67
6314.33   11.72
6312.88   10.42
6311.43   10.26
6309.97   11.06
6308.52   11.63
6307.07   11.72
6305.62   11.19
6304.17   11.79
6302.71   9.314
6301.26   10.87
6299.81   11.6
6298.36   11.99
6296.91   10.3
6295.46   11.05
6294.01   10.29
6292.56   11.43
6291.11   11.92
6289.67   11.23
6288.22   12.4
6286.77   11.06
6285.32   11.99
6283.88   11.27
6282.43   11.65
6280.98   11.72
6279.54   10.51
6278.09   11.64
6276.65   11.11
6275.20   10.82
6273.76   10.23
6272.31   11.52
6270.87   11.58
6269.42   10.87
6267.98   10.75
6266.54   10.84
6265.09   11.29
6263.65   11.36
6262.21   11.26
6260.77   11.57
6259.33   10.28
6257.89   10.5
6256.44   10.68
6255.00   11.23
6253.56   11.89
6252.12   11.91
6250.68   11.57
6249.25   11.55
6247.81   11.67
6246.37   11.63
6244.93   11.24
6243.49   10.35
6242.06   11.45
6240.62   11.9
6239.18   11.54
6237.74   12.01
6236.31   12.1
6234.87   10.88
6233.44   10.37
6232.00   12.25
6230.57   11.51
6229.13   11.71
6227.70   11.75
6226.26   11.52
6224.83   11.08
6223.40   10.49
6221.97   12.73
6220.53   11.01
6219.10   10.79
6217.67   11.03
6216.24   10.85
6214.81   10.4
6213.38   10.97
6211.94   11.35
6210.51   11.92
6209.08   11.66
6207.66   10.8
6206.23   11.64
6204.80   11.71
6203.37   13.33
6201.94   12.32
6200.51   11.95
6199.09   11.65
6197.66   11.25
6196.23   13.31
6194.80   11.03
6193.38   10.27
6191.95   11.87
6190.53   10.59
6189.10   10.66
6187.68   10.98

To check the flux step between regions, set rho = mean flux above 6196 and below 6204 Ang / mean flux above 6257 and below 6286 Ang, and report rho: 1.10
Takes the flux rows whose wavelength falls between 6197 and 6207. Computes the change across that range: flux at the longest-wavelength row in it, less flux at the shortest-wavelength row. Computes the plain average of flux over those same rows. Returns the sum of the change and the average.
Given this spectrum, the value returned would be 12.4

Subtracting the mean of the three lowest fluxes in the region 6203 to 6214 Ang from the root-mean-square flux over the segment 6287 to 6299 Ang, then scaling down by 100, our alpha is 0.0031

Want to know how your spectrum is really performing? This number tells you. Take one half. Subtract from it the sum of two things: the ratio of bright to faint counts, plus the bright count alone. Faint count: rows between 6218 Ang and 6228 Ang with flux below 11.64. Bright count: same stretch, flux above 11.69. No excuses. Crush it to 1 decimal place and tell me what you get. -1.9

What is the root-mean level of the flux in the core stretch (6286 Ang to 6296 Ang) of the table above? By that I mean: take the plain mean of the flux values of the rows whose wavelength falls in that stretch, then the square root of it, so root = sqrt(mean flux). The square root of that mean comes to 3.37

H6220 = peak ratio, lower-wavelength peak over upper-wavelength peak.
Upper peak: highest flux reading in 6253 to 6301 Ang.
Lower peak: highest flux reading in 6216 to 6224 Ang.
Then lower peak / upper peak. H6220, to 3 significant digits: 1.03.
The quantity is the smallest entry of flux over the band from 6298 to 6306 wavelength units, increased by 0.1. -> 9.4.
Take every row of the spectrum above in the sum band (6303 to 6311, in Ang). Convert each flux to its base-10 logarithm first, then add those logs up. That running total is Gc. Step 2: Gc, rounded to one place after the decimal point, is 5.3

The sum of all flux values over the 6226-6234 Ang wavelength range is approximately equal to 69.1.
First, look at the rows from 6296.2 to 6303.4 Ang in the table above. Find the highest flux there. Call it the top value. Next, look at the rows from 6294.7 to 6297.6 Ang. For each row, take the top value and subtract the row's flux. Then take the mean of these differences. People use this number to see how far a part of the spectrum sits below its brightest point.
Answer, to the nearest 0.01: 1.31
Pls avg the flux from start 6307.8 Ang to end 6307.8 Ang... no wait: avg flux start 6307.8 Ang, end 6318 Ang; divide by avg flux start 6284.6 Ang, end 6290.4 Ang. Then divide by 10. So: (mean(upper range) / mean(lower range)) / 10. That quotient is 0.097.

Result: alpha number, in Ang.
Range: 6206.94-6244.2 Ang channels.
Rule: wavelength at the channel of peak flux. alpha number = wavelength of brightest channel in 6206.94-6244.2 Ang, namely 6221.97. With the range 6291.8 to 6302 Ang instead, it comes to 6298.36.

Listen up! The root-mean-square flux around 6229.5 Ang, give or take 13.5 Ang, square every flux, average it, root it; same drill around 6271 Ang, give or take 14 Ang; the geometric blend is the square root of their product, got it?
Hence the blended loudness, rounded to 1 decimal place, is 11.3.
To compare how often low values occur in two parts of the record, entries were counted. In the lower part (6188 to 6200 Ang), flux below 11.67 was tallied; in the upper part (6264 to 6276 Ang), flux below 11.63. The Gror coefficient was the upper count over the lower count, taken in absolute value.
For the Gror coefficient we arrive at 1.33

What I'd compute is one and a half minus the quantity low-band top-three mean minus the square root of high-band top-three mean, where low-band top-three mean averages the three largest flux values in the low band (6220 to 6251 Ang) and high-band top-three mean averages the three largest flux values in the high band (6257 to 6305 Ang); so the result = -7.38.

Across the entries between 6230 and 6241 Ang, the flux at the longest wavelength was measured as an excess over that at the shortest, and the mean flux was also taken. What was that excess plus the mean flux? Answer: 12.0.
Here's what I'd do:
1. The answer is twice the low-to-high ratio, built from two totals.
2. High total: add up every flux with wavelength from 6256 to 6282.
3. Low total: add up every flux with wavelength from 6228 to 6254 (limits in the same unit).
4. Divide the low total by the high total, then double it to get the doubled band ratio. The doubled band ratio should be 2.09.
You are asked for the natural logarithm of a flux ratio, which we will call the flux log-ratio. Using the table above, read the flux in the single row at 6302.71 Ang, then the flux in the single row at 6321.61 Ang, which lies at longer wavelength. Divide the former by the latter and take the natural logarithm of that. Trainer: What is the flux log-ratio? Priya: -0.14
